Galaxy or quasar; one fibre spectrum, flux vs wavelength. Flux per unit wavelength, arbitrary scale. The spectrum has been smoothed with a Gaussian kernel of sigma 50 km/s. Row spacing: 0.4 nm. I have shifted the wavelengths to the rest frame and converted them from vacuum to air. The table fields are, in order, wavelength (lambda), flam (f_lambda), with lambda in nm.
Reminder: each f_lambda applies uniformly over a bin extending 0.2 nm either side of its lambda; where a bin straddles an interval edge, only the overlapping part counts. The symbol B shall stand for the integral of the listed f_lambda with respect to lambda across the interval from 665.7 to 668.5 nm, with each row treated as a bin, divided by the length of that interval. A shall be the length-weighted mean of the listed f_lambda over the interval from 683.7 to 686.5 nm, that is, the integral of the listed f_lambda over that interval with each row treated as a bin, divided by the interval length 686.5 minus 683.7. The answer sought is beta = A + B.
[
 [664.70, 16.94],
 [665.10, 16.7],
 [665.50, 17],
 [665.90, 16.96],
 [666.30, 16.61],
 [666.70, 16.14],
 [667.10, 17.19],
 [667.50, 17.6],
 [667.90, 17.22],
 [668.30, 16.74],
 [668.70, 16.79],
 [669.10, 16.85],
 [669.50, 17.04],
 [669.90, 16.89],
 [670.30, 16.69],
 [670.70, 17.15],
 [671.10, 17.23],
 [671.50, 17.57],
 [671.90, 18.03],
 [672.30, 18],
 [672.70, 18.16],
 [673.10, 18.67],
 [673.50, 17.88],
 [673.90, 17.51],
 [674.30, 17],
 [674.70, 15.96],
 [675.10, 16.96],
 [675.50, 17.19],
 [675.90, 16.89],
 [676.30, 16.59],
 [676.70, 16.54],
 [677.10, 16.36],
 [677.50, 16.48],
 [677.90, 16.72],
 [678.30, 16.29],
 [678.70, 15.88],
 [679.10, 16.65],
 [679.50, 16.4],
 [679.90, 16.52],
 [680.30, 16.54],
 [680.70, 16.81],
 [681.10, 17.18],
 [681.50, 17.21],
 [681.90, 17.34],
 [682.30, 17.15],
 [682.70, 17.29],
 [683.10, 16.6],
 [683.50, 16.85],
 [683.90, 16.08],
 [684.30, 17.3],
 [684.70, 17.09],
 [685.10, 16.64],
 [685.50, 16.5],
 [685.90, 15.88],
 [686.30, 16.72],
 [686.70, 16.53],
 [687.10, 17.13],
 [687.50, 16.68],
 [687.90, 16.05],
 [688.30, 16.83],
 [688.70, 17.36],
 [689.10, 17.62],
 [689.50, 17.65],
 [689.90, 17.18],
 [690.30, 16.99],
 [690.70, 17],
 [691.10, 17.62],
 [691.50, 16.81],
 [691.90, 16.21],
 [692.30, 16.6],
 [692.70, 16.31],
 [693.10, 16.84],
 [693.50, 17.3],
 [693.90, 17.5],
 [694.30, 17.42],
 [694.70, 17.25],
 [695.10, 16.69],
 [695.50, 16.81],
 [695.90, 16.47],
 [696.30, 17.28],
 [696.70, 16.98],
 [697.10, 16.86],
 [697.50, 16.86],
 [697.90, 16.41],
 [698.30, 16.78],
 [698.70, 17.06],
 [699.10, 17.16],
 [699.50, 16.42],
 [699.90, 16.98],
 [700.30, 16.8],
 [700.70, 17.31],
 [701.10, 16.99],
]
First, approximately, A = 16.6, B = 16.9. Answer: 33.5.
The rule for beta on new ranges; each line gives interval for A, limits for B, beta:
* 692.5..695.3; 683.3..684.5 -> 33.8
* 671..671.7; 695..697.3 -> 34.3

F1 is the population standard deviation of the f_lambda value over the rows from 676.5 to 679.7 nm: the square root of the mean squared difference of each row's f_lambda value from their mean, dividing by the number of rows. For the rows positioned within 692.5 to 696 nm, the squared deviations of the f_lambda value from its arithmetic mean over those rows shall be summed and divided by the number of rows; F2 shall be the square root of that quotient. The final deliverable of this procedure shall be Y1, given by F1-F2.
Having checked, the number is -0.16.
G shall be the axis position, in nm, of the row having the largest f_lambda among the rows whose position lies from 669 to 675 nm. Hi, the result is 673.10 nm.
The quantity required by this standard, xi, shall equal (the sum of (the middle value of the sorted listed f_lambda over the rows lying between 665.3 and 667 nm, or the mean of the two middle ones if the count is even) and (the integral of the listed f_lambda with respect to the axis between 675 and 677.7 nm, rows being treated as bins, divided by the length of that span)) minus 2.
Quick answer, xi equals 31.5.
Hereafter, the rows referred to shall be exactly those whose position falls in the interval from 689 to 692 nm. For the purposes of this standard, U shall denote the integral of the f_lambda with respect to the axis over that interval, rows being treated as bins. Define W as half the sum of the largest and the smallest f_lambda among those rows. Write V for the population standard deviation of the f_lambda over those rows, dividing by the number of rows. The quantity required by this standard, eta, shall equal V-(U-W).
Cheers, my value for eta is -34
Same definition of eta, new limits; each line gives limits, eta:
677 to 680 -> -33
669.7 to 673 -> -40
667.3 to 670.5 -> -37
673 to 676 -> -34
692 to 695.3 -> -39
